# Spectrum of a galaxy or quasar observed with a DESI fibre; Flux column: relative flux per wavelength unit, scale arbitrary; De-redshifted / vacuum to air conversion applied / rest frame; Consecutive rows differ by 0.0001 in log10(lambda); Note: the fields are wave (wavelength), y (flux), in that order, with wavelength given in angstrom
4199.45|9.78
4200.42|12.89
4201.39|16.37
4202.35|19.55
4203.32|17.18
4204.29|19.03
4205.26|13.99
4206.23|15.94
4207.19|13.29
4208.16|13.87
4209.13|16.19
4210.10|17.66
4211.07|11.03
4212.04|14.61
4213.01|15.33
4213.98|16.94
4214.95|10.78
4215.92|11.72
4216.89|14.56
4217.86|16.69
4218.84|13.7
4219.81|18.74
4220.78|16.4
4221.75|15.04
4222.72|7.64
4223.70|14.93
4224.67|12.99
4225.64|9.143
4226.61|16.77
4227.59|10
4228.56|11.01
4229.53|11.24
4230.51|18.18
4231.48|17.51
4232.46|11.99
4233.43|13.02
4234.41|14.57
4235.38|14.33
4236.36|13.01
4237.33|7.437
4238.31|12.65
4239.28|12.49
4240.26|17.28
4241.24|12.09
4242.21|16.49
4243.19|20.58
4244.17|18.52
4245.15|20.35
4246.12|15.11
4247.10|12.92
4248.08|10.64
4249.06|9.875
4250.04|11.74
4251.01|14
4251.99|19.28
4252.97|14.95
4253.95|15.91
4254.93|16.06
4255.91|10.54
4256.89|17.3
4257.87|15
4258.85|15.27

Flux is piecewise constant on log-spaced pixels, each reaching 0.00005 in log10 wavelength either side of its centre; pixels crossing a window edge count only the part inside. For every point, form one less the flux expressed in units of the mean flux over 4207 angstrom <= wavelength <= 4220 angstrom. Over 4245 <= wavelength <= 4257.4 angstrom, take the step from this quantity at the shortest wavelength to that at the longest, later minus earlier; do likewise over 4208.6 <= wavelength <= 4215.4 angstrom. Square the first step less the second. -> 0.026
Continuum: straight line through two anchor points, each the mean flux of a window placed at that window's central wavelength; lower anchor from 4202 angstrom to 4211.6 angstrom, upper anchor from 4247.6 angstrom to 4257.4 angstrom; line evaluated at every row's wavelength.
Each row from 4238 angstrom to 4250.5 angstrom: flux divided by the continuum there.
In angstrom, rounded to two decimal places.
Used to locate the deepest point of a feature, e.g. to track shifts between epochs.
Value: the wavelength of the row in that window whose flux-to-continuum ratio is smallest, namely 4249.06 angstrom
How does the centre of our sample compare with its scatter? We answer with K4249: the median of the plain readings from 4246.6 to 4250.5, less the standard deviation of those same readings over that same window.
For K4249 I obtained 10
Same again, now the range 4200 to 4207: 14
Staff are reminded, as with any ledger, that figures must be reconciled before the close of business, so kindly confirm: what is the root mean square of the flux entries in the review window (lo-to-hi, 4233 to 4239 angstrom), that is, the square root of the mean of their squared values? 12.7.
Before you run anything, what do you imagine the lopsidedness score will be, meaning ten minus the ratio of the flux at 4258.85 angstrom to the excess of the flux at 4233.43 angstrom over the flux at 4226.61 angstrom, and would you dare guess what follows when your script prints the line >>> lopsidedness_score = 14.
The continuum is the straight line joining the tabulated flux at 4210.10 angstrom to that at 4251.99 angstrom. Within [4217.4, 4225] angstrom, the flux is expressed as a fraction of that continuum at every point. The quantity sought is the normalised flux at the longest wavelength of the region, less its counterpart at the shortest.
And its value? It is -0.22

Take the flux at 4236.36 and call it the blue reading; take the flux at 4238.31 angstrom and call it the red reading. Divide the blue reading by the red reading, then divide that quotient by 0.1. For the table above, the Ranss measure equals 10.3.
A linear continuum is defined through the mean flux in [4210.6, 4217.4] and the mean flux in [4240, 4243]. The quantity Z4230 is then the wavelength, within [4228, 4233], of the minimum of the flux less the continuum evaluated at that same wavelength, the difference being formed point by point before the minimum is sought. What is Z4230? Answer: 4228.56 angstrom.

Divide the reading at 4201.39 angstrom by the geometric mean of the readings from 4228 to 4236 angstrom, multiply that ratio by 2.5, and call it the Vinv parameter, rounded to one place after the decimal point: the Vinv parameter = 3.0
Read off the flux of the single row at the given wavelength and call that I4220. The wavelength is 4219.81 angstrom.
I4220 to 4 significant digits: 18.74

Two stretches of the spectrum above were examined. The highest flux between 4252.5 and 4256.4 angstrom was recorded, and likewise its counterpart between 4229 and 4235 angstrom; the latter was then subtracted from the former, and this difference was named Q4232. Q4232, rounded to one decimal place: -2.1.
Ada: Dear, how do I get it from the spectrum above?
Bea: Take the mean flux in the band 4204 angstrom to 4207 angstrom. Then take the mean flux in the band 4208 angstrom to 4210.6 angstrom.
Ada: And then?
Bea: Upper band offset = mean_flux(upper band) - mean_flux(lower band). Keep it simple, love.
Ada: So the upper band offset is 0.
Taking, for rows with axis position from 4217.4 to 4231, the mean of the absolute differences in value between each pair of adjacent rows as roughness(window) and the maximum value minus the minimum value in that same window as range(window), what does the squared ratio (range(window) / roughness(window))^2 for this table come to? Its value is 7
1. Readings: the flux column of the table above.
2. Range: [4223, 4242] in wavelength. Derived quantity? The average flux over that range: 13.2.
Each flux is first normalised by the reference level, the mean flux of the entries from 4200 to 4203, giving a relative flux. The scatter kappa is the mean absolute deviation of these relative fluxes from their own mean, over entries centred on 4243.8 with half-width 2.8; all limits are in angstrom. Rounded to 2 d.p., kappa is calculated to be 0.16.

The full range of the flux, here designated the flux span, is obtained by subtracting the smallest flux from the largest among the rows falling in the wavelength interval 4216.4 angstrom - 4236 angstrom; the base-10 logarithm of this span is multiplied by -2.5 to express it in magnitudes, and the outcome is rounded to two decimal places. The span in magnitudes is -2.61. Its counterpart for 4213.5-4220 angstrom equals -2.25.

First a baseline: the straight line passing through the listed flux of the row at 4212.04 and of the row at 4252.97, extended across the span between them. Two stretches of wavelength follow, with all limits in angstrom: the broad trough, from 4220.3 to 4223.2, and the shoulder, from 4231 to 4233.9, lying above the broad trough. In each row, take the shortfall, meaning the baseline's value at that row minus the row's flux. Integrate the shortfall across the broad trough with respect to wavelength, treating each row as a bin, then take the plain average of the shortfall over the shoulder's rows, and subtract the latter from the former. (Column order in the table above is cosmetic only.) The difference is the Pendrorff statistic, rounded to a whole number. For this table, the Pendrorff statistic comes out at 4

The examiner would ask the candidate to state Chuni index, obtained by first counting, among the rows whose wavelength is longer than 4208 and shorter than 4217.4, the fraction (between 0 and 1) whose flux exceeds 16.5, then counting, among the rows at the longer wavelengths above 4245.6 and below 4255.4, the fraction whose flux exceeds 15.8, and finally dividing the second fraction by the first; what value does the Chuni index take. 1.5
